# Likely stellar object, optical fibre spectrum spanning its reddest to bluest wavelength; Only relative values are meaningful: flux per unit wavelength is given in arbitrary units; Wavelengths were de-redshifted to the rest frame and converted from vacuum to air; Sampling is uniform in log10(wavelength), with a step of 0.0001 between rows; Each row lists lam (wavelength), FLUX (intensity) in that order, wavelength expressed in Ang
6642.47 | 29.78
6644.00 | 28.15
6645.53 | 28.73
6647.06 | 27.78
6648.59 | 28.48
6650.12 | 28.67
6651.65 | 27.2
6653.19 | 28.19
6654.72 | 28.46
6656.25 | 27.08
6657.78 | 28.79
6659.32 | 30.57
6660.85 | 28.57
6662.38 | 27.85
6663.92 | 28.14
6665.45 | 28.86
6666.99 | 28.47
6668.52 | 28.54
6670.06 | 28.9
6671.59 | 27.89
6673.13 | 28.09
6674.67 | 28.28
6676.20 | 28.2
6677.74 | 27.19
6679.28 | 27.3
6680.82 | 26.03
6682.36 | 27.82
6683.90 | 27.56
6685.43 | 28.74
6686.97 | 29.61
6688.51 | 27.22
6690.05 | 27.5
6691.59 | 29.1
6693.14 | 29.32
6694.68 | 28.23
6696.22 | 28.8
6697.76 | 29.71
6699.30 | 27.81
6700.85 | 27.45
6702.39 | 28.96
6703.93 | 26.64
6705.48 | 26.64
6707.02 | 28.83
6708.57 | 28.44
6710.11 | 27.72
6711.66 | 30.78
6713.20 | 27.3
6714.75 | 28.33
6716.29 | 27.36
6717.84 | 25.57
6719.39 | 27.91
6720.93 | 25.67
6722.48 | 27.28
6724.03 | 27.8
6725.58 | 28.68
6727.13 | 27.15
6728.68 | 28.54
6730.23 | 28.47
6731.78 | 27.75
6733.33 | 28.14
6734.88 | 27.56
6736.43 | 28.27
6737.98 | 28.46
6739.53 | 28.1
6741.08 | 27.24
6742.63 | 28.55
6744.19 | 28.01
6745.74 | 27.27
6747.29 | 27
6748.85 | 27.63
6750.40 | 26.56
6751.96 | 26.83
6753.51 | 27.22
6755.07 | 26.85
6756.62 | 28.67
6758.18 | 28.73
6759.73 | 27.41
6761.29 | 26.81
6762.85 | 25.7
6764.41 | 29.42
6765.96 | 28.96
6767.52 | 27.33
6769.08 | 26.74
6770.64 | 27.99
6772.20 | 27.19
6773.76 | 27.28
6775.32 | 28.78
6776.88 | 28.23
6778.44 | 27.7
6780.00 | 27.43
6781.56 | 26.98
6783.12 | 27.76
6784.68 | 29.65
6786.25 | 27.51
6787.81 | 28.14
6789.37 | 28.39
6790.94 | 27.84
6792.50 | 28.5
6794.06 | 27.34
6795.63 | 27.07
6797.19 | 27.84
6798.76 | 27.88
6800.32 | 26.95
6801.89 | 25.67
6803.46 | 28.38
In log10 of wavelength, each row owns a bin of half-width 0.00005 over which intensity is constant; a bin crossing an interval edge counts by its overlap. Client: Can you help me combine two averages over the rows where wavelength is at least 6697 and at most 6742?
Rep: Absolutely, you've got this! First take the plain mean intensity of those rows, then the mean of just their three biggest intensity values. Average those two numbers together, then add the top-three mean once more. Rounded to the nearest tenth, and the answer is 58.7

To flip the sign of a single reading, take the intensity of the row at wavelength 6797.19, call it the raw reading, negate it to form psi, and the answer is -27.8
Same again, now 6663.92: -28.1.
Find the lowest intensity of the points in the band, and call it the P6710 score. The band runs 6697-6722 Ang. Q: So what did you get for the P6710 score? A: 25.57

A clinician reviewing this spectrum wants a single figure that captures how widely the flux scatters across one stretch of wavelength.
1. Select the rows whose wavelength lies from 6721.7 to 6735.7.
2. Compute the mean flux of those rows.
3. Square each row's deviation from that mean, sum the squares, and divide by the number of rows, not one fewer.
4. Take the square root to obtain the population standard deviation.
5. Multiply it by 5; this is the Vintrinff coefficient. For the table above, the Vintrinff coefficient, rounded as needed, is 2.6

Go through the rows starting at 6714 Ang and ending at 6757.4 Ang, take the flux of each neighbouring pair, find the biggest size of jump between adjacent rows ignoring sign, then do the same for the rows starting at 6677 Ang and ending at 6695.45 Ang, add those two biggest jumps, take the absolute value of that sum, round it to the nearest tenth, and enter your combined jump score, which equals 4.7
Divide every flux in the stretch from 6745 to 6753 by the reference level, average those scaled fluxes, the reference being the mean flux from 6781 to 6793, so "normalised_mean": 0.96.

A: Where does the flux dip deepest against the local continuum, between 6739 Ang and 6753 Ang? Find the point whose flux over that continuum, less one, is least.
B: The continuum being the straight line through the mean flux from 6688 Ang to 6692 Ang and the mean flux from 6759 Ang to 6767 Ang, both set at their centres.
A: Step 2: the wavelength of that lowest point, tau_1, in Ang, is 6750.40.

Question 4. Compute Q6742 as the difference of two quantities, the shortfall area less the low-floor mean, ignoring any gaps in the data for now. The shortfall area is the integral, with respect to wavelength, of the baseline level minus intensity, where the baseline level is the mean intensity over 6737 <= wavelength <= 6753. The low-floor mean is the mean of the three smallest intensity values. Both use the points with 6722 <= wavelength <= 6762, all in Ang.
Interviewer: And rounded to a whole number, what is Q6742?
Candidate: -33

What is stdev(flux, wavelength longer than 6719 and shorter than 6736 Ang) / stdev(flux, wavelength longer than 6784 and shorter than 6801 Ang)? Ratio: 1.11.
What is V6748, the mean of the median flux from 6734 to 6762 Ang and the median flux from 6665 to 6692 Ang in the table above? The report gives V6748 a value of 27.8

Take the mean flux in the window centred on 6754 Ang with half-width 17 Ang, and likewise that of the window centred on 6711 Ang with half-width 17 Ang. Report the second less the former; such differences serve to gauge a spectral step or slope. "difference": 0.25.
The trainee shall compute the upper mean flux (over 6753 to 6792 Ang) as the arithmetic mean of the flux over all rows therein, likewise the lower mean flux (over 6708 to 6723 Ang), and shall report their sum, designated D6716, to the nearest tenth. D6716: 55.4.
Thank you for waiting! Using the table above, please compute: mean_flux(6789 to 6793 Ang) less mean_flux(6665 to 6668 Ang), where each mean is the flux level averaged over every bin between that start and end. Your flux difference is -0.4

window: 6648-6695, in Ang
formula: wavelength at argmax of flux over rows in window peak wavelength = 6659.32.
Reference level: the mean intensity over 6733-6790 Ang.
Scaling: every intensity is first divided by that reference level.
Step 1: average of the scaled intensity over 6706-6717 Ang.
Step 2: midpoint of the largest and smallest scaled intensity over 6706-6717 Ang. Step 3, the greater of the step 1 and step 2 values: 1.05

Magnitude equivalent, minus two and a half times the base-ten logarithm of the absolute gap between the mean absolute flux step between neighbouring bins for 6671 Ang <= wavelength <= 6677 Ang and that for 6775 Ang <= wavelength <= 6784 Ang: 1.1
